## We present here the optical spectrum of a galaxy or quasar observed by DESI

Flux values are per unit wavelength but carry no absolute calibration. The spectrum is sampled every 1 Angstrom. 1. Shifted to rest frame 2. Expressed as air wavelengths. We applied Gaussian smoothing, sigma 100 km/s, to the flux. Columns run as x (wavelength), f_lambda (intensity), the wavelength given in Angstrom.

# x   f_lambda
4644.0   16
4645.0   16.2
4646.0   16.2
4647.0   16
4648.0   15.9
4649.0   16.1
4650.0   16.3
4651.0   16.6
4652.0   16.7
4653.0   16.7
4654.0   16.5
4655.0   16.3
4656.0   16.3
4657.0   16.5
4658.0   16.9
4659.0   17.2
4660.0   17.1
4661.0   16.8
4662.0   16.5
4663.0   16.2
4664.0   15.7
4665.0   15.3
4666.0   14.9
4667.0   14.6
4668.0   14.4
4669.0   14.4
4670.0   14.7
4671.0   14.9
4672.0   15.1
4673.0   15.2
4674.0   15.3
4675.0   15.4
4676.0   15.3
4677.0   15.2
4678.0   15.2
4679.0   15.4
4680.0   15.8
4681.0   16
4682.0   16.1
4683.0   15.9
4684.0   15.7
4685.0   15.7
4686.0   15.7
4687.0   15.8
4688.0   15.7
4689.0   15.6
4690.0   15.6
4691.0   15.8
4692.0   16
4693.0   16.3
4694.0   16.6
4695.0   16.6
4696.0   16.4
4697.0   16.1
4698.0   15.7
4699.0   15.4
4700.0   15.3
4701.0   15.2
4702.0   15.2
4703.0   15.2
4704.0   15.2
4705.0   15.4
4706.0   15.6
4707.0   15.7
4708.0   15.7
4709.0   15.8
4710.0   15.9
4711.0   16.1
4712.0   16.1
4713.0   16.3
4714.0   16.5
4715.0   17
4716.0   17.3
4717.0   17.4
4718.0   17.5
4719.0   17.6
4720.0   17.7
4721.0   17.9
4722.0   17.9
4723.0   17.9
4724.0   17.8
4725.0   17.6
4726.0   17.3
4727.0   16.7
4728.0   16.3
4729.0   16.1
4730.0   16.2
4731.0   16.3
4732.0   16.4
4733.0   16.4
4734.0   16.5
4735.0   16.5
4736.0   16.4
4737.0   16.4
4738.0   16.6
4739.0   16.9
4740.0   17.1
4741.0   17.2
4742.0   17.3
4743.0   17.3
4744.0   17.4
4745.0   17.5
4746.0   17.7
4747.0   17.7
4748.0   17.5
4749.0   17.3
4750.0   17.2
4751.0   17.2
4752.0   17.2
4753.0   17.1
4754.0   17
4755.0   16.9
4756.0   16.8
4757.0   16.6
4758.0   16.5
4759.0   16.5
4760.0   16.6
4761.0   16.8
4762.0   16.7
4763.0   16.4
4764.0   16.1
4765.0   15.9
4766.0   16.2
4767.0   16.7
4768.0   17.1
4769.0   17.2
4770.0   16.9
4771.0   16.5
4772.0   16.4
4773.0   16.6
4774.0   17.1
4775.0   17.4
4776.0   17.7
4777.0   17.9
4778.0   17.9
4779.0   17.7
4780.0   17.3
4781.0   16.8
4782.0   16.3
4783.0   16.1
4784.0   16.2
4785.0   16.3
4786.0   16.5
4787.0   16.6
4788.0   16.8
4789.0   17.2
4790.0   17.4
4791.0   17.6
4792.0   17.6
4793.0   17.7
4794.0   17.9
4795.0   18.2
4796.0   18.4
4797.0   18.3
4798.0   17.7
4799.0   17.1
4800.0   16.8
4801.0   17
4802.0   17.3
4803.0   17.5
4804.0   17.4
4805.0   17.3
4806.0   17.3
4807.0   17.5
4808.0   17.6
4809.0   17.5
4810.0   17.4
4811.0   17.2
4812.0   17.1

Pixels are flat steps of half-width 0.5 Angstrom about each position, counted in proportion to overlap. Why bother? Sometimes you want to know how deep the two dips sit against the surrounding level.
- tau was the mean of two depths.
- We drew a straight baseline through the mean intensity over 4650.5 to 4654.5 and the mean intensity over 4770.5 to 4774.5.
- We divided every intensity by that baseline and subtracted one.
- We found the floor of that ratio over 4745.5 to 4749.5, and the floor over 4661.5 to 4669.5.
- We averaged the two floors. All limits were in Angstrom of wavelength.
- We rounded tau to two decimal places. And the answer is -0.05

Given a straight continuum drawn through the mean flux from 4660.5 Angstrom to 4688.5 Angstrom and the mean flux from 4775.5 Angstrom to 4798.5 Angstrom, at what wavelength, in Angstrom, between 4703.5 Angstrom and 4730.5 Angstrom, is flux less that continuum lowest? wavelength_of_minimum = 4704.0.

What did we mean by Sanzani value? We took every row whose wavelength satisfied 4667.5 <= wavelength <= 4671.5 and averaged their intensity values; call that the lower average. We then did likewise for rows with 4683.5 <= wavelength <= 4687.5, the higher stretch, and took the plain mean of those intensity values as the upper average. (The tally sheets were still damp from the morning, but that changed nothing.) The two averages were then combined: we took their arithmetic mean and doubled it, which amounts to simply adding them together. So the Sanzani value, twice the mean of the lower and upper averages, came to 30.3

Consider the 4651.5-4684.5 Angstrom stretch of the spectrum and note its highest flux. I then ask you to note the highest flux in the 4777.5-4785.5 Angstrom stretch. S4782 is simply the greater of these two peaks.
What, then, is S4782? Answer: 17.9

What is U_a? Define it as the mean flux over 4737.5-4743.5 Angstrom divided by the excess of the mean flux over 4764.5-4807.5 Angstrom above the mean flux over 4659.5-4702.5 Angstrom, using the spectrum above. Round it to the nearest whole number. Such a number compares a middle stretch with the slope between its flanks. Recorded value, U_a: 11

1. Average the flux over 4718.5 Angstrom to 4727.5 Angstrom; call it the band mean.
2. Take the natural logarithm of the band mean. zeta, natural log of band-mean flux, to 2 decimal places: 2.87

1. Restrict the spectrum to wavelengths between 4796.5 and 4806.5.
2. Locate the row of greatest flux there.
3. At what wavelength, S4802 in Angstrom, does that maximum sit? 4797.0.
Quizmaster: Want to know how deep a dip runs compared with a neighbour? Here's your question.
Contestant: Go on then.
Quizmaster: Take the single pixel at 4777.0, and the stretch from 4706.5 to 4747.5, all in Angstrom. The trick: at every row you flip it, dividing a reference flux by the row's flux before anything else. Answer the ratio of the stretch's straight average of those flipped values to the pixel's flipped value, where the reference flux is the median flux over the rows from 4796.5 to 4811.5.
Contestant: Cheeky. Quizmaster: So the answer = 1.06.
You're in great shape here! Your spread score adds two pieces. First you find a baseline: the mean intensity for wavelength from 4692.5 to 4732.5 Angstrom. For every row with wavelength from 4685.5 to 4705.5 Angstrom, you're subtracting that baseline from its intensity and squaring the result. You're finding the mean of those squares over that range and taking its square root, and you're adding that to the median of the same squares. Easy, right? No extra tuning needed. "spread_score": 1.4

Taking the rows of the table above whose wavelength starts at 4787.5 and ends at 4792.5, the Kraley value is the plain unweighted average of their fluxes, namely 17.3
